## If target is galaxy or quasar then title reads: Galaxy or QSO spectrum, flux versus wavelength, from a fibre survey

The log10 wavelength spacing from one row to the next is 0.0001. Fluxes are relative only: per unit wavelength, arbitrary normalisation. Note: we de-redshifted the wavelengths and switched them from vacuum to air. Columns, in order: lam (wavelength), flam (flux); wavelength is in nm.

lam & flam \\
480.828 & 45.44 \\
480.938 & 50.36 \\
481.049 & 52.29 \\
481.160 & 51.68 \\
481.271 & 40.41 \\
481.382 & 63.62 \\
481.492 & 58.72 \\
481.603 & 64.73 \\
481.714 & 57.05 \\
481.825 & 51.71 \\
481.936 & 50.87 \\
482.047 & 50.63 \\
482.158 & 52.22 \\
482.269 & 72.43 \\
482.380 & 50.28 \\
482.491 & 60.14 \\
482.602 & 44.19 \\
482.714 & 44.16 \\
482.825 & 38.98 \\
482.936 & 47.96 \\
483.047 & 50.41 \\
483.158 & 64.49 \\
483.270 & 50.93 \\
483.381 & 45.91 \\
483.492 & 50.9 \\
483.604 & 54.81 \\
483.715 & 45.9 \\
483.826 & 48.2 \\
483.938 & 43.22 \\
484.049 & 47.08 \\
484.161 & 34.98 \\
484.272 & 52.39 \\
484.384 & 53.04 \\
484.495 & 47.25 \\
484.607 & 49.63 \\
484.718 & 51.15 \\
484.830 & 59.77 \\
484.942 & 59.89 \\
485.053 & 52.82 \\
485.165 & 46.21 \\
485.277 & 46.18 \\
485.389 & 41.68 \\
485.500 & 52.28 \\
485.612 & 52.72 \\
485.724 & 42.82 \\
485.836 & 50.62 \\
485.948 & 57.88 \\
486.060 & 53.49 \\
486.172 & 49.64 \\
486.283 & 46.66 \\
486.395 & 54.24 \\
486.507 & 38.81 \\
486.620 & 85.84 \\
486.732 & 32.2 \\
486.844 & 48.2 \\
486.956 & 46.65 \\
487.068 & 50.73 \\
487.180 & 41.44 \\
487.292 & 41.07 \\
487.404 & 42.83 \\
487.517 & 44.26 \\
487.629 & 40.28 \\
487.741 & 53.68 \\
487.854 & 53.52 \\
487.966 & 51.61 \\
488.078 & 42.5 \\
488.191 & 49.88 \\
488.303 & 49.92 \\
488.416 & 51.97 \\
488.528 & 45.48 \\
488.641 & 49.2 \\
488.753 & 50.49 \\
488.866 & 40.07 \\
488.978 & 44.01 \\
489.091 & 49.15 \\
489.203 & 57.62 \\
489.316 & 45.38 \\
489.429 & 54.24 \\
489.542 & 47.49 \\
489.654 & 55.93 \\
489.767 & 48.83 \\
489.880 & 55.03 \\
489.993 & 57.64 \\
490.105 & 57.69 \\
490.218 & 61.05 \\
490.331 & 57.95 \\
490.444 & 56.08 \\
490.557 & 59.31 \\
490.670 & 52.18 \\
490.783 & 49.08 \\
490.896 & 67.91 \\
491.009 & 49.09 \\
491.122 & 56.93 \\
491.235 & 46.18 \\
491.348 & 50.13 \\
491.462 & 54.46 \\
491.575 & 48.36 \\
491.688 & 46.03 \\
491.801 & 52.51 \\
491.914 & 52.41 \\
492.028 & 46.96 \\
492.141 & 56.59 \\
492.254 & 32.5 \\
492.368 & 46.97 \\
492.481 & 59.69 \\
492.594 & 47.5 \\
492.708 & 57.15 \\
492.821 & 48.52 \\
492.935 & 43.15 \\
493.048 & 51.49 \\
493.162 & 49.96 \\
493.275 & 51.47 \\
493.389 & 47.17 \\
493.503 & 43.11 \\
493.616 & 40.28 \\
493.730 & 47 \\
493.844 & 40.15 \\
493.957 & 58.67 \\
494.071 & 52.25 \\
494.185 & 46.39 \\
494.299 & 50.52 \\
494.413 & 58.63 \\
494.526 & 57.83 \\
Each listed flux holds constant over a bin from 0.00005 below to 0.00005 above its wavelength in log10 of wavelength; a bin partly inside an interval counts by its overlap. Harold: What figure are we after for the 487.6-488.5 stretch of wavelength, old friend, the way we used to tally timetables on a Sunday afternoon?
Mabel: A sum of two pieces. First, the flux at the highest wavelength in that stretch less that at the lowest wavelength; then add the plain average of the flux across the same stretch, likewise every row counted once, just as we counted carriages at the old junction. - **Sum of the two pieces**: 61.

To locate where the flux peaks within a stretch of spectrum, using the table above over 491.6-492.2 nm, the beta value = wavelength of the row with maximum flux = 492.141 nm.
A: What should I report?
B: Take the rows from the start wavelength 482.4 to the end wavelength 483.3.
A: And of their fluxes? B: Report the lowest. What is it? 38.98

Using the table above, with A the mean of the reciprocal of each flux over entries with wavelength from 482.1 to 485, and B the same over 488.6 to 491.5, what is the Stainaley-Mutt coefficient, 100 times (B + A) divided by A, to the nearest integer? 195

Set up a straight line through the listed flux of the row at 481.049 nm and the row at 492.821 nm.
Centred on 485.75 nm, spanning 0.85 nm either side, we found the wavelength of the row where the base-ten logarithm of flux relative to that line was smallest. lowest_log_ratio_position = 486.507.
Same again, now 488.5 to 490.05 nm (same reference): 488.866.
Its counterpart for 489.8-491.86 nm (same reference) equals 491.688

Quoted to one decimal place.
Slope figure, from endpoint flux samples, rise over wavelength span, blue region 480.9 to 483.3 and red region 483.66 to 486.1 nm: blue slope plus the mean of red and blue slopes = 2.0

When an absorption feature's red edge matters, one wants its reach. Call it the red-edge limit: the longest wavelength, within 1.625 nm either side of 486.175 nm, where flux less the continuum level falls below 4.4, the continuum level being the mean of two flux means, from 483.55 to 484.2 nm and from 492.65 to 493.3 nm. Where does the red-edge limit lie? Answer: 487.629 nm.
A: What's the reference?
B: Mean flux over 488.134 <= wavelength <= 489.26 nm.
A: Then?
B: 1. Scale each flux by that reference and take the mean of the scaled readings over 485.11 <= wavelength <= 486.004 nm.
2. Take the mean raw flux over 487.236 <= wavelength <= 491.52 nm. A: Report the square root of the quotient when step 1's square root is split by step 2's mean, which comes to 0.140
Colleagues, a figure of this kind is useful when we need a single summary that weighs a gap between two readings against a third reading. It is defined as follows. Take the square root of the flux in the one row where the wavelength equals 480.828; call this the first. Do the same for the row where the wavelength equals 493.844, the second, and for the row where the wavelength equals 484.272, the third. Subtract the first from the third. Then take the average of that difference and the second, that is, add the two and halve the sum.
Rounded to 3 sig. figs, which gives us 3.42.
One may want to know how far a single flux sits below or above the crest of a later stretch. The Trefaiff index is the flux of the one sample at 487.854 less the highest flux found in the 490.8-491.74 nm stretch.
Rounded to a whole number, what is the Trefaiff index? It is -14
